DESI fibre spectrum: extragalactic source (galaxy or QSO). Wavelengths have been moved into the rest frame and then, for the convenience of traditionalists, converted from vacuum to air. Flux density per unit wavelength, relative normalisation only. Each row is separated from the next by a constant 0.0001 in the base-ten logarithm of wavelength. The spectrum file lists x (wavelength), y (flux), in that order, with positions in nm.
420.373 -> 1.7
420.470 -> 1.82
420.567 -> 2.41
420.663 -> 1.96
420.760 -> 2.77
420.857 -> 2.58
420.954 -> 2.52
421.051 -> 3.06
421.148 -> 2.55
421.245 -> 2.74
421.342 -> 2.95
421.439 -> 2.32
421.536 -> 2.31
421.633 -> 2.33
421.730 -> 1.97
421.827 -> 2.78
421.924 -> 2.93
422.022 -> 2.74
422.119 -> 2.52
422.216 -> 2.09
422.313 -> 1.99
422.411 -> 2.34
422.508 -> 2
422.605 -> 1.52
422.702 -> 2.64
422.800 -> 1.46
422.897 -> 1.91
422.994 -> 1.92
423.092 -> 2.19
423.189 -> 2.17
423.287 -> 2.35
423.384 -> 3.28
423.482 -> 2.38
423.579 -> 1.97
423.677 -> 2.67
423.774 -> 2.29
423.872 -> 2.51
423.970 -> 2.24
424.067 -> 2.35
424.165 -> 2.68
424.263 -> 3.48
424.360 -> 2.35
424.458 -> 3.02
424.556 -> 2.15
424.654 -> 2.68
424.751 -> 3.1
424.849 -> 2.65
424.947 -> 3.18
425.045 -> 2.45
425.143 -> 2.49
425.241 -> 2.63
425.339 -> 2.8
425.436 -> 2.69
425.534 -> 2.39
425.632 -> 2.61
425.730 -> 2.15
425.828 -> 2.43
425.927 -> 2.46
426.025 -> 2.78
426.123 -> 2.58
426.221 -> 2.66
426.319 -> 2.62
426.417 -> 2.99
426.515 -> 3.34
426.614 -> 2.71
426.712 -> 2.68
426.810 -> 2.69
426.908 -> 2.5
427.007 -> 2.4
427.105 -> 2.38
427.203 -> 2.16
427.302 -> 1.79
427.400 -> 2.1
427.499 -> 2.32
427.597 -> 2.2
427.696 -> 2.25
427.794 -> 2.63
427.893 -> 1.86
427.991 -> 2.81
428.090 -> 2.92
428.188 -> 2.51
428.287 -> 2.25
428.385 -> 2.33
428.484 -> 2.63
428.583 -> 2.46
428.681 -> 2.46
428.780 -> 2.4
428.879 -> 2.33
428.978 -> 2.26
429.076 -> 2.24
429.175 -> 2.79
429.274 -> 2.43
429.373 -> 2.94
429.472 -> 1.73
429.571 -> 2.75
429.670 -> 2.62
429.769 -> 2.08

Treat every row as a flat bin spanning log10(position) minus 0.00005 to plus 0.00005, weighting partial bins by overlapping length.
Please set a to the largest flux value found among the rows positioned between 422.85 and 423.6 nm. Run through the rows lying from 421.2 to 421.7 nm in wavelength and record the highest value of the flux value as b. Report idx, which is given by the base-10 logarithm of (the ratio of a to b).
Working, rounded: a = 3.28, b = 2.95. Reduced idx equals 0.05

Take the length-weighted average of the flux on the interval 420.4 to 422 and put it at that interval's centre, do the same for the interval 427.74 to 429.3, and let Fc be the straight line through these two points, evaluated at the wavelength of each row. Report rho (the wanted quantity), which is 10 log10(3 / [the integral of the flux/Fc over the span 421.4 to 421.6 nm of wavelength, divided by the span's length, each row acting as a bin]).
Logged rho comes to 5.09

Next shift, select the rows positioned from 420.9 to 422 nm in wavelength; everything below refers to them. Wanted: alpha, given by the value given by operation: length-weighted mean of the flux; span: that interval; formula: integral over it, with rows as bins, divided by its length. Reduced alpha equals 2.59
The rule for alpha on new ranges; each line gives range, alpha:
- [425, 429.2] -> 2.49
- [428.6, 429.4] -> 2.47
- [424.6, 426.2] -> 2.63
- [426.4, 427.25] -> 2.64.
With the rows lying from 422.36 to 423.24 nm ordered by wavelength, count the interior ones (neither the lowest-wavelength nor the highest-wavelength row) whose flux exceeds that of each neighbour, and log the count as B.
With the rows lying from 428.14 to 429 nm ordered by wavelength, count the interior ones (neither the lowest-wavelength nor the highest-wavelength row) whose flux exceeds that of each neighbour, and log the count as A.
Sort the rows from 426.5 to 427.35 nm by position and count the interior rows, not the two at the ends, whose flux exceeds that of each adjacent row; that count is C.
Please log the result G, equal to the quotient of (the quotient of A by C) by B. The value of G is 0.5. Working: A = 1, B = 2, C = 1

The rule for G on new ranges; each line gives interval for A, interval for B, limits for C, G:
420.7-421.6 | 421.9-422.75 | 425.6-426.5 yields 1.0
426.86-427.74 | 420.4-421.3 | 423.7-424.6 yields 0.1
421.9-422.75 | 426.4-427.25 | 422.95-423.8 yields 0.2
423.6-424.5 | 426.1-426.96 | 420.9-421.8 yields 0.2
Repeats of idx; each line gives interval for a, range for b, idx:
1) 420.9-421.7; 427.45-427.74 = 0.12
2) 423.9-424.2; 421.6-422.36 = -0.04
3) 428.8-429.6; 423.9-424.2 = 0.04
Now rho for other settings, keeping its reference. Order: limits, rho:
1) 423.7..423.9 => 4.87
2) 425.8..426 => 4.76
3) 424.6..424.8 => 4.12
